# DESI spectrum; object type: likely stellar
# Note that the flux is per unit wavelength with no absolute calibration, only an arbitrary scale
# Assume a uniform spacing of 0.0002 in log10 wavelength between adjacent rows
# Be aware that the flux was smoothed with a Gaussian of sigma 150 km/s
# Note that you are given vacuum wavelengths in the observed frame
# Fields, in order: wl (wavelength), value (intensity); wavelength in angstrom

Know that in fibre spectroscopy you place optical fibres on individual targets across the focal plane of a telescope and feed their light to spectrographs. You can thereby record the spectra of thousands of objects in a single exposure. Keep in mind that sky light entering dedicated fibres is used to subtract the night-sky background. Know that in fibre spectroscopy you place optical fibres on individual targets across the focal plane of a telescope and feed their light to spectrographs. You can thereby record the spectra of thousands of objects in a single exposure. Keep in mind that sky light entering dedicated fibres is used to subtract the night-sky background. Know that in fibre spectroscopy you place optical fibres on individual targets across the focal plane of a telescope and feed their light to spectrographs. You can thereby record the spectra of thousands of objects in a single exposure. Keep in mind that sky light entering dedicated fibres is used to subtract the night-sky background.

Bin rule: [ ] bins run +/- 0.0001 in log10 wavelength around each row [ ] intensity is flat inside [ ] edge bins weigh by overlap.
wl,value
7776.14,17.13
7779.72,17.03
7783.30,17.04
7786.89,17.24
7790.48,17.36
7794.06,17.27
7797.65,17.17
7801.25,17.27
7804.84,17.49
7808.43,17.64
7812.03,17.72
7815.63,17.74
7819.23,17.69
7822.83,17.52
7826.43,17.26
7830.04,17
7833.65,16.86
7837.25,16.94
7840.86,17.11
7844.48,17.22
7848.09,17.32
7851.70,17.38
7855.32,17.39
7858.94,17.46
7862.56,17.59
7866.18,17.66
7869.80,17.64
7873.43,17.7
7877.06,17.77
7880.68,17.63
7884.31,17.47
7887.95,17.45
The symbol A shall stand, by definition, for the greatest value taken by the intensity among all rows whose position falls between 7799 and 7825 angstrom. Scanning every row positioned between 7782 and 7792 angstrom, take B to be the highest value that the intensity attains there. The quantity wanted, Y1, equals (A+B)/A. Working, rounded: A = 17.74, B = 17.36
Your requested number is 1.98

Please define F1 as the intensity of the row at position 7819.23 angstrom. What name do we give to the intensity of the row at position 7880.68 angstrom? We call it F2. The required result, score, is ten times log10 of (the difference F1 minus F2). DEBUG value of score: -12.2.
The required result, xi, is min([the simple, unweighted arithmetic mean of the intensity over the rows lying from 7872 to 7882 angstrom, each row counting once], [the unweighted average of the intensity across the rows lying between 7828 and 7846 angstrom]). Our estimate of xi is 17.0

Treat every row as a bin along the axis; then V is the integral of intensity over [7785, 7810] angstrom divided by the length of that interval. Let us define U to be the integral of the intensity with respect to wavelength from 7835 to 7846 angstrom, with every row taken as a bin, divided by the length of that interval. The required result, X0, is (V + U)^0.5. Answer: 5.867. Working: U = 17.1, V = 17.3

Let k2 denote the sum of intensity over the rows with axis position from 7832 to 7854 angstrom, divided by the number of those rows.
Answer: 17.1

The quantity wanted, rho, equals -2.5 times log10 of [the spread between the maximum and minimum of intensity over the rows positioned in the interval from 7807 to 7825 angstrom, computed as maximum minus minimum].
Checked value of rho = 1.64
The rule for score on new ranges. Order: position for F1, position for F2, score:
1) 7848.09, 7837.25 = -4.2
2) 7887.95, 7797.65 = -5.5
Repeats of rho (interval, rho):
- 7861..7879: 1.86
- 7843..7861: 1.55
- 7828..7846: 1.11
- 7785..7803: 1.80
